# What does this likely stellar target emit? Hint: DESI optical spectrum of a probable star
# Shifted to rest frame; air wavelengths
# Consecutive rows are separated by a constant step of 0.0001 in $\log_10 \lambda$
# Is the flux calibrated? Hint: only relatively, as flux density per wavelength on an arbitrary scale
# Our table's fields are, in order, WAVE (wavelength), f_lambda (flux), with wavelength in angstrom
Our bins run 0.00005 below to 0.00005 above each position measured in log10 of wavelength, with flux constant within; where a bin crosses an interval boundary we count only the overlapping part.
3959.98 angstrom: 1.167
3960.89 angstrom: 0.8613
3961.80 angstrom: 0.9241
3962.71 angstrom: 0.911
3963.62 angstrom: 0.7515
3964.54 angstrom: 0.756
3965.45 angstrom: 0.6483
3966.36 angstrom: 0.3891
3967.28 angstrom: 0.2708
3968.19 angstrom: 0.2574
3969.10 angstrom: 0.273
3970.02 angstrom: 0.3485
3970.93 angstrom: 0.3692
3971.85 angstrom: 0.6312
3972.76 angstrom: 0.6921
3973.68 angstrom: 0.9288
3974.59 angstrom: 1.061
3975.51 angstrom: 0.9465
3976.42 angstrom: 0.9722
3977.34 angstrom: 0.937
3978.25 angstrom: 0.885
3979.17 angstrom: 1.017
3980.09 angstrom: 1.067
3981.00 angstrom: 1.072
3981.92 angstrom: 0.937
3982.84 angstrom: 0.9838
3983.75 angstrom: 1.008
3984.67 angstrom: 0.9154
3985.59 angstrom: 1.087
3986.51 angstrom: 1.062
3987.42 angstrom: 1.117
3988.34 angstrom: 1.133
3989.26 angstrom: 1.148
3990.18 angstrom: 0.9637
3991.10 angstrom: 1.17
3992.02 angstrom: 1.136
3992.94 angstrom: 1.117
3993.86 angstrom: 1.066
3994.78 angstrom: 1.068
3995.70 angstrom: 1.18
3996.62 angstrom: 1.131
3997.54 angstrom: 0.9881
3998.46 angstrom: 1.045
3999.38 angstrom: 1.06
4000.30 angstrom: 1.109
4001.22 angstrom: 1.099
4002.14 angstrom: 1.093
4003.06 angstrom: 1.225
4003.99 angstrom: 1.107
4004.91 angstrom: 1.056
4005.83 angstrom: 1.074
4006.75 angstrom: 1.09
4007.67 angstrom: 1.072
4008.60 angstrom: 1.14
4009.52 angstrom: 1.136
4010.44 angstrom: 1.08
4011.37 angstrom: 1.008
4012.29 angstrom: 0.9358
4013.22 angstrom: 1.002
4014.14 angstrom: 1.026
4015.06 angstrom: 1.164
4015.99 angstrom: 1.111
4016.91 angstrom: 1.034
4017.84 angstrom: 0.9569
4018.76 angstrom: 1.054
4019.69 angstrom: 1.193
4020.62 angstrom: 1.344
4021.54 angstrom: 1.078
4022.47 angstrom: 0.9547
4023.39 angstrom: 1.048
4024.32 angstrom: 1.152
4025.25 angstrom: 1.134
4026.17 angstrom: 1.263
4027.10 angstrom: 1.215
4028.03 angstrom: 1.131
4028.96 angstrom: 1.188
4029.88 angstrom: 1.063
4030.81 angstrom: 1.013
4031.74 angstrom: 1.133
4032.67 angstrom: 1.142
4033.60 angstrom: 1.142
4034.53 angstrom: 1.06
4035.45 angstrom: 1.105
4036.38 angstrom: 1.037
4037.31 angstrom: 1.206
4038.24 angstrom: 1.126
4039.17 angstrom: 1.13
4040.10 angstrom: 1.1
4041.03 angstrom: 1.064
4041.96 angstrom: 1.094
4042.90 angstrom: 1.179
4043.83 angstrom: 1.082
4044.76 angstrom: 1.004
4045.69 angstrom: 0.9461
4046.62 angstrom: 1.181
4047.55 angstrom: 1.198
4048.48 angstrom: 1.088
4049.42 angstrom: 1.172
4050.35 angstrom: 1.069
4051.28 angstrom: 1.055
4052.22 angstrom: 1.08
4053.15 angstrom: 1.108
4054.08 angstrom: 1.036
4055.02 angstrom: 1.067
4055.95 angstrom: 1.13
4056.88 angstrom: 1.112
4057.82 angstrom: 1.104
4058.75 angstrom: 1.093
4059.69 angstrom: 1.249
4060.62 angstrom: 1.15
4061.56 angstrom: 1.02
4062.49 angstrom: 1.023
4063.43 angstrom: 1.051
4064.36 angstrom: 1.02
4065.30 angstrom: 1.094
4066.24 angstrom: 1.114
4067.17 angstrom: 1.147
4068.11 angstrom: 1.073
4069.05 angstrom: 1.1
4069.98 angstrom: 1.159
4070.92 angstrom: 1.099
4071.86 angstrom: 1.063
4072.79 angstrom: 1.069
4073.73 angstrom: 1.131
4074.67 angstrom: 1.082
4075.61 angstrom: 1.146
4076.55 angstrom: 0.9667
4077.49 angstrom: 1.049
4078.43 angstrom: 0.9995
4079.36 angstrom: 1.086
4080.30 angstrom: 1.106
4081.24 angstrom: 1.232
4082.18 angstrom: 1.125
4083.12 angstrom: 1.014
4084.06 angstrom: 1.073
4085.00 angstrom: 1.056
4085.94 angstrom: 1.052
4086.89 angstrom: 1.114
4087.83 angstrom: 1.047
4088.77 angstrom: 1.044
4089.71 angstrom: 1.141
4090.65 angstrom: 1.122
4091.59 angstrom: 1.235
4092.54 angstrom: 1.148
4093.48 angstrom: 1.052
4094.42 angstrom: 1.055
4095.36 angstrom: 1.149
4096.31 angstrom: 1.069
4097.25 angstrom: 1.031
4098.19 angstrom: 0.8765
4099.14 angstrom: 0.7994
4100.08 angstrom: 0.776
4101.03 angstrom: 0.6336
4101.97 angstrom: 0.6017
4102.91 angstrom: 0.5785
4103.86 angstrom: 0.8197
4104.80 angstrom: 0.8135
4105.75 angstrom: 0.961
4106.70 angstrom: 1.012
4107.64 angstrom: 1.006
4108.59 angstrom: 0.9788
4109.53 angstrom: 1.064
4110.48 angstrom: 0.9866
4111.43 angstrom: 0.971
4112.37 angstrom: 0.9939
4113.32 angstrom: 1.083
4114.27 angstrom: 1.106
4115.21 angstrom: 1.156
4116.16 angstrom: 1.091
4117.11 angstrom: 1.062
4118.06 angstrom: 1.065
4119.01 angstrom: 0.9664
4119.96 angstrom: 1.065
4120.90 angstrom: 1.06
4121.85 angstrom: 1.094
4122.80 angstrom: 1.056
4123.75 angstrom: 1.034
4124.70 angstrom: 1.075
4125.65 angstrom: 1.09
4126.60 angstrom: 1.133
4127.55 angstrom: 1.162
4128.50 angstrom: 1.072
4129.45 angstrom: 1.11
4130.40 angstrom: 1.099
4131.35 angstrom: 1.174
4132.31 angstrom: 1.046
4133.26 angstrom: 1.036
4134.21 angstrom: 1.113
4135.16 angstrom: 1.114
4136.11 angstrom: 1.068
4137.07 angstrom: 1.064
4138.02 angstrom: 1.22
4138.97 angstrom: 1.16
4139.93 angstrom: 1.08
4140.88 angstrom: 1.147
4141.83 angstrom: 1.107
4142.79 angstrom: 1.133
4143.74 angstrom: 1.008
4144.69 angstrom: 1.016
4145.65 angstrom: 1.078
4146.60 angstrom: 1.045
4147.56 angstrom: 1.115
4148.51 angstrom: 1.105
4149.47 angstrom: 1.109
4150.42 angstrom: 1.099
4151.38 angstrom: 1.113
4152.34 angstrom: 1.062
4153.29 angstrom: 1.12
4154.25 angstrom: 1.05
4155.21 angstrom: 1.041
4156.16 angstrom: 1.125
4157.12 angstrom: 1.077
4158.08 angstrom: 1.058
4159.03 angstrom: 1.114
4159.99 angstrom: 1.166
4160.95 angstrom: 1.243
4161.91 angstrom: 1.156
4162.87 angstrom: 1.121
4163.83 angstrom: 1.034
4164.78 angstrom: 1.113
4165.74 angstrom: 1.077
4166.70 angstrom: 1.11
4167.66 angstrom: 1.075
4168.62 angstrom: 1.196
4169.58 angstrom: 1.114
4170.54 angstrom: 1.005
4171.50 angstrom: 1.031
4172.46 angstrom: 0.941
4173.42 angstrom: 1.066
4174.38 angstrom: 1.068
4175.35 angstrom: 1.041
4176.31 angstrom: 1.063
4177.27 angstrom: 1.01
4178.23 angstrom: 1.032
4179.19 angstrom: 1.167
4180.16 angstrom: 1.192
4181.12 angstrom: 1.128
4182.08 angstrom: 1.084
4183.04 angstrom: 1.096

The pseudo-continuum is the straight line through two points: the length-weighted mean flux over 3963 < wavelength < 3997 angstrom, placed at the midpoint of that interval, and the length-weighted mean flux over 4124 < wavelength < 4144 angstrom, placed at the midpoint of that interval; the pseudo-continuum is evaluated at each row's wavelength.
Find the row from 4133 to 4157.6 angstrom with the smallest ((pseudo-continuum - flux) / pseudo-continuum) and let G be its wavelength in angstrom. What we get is 4138.02 angstrom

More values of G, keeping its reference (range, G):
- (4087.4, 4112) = 4091.59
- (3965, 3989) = 3988.34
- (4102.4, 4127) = 4115.21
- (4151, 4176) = 4160.95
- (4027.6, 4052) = 4037.31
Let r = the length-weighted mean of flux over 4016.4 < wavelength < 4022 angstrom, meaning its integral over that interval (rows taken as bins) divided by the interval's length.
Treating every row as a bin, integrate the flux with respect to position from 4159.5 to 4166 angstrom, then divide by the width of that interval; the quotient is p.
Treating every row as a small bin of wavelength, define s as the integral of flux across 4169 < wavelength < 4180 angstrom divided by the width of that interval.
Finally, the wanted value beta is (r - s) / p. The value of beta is 0.05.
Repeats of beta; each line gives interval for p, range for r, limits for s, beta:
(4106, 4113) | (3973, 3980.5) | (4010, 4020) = -0.08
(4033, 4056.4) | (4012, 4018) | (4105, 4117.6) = 0.01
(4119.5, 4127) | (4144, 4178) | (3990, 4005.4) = -0.01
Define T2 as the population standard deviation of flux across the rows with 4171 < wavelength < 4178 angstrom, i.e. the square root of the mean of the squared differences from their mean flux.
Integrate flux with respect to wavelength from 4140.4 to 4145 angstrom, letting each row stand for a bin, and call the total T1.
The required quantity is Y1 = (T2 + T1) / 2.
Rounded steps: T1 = 5.0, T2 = 0.042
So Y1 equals 2.5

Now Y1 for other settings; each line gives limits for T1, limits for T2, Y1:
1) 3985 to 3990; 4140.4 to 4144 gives 2.8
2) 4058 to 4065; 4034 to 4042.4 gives 3.8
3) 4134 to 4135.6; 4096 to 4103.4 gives 1.0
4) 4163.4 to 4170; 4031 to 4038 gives 3.7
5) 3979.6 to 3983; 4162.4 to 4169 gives 1.8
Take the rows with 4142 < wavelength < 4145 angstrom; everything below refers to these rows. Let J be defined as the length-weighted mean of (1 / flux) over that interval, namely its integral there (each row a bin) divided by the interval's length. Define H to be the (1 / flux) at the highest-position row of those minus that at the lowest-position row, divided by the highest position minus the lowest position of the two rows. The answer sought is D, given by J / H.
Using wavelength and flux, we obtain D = 18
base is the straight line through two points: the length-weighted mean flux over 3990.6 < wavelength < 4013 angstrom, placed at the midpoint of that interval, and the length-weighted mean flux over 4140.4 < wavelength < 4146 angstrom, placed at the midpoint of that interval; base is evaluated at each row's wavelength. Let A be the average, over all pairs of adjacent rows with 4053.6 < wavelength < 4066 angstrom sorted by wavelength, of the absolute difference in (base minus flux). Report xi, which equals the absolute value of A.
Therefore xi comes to 0.05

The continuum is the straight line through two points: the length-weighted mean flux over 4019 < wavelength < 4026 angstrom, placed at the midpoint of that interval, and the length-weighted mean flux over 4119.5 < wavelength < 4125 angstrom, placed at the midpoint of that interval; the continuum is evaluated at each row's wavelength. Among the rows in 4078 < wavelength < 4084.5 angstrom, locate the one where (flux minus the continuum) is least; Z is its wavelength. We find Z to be 4078.43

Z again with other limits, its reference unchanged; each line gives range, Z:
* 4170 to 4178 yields 4172.46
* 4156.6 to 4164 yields 4163.83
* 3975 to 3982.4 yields 3978.25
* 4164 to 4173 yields 4172.46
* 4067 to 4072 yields 4071.86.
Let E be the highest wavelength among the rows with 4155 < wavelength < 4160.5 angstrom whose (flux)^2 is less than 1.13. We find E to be 4158.08 angstrom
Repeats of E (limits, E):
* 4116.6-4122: 4120.90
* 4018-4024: 4023.39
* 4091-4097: 4094.42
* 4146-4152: 4146.60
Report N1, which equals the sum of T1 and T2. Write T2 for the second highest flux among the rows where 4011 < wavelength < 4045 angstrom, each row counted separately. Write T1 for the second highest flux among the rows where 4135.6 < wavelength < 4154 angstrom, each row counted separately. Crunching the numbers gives 2.42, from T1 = 1.16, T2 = 1.263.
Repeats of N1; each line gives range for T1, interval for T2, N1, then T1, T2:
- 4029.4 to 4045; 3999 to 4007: 2.29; 1.179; 1.109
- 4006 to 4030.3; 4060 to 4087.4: 2.42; 1.263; 1.159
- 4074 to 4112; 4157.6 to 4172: 2.43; 1.232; 1.196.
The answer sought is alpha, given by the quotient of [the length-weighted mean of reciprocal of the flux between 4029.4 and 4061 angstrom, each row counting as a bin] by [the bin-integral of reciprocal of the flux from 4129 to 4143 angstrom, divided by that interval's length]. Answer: 1.01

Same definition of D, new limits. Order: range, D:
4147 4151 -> 198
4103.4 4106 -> -12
